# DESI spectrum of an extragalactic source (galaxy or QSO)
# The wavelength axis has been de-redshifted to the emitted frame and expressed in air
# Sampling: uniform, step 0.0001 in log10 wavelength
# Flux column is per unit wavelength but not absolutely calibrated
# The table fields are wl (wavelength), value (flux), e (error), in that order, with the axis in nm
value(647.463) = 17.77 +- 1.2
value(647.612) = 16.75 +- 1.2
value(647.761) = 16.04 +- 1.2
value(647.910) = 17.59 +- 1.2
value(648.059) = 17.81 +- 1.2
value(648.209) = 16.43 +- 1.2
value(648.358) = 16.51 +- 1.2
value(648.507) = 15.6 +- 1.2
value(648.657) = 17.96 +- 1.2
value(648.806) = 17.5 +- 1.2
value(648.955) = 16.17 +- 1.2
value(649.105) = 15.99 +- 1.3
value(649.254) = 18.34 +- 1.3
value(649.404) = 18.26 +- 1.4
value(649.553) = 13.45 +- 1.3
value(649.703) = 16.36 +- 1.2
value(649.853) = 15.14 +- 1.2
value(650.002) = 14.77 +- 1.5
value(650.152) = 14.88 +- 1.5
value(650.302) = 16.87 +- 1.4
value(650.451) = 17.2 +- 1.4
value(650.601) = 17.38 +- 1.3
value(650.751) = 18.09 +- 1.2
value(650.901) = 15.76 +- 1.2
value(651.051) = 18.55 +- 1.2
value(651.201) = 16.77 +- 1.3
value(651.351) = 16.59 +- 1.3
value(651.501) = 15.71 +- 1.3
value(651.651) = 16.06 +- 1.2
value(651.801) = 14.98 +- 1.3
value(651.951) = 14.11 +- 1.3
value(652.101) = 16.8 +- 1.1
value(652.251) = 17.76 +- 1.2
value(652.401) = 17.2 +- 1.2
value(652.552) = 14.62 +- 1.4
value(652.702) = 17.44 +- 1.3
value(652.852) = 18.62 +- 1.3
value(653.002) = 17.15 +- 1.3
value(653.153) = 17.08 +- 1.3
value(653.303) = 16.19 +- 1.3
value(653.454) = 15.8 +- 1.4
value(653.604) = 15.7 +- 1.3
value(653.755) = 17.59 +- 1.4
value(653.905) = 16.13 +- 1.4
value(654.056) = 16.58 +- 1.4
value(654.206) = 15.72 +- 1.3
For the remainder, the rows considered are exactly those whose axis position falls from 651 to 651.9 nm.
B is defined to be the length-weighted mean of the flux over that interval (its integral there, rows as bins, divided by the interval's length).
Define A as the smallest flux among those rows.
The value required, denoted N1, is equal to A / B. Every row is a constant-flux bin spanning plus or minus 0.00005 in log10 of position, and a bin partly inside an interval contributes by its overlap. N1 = 0.918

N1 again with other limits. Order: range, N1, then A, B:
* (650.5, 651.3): 0.913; 15.76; 17.3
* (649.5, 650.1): 0.898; 13.45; 15.0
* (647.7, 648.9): 0.921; 15.6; 16.9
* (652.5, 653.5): 0.871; 14.62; 16.8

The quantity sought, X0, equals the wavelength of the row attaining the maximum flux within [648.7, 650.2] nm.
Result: 649.254 nm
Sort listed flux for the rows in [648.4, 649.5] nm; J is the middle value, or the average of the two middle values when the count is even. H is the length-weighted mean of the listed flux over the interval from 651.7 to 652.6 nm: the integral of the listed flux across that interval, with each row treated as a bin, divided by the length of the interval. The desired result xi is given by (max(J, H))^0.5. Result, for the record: 4.18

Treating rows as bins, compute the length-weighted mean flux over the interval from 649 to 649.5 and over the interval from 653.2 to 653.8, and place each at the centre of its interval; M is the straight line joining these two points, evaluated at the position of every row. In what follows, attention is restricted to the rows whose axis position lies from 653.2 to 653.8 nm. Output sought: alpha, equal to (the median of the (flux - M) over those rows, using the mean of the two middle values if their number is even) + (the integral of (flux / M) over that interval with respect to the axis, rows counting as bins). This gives 0.3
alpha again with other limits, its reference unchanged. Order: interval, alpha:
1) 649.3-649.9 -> -0.8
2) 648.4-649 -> 0.1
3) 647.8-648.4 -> 0.1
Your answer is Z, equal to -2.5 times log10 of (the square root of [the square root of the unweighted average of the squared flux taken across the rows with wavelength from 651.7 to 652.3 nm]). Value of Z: -1.50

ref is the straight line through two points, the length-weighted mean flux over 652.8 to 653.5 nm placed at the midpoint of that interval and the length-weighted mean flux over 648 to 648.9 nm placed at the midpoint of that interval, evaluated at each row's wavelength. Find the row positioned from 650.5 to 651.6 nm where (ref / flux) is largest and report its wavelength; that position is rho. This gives 651.501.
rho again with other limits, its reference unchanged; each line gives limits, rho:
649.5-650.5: 649.553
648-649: 648.507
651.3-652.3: 651.951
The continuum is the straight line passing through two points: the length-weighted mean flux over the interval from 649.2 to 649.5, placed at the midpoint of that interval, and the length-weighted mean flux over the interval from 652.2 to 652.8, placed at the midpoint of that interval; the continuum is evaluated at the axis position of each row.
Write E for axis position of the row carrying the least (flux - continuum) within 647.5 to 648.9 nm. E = 648.507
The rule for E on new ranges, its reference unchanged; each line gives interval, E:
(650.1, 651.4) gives 650.152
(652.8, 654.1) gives 653.604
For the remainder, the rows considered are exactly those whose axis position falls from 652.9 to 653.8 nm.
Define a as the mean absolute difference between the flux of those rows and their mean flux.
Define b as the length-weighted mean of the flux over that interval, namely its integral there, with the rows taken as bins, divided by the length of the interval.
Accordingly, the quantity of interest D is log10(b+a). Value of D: 1.24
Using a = 0.7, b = 16.6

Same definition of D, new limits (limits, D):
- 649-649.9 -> 1.25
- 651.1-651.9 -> 1.22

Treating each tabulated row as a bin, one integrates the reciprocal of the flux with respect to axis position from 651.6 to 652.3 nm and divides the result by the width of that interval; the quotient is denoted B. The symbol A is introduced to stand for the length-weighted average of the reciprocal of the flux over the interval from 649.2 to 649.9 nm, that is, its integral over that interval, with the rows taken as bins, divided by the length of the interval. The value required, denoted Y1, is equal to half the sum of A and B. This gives 0.0628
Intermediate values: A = 0.0622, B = 0.0635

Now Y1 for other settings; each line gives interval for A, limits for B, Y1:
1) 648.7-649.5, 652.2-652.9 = 0.0588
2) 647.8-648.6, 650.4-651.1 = 0.0587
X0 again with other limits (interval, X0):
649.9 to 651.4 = 651.051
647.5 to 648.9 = 648.657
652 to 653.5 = 652.852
